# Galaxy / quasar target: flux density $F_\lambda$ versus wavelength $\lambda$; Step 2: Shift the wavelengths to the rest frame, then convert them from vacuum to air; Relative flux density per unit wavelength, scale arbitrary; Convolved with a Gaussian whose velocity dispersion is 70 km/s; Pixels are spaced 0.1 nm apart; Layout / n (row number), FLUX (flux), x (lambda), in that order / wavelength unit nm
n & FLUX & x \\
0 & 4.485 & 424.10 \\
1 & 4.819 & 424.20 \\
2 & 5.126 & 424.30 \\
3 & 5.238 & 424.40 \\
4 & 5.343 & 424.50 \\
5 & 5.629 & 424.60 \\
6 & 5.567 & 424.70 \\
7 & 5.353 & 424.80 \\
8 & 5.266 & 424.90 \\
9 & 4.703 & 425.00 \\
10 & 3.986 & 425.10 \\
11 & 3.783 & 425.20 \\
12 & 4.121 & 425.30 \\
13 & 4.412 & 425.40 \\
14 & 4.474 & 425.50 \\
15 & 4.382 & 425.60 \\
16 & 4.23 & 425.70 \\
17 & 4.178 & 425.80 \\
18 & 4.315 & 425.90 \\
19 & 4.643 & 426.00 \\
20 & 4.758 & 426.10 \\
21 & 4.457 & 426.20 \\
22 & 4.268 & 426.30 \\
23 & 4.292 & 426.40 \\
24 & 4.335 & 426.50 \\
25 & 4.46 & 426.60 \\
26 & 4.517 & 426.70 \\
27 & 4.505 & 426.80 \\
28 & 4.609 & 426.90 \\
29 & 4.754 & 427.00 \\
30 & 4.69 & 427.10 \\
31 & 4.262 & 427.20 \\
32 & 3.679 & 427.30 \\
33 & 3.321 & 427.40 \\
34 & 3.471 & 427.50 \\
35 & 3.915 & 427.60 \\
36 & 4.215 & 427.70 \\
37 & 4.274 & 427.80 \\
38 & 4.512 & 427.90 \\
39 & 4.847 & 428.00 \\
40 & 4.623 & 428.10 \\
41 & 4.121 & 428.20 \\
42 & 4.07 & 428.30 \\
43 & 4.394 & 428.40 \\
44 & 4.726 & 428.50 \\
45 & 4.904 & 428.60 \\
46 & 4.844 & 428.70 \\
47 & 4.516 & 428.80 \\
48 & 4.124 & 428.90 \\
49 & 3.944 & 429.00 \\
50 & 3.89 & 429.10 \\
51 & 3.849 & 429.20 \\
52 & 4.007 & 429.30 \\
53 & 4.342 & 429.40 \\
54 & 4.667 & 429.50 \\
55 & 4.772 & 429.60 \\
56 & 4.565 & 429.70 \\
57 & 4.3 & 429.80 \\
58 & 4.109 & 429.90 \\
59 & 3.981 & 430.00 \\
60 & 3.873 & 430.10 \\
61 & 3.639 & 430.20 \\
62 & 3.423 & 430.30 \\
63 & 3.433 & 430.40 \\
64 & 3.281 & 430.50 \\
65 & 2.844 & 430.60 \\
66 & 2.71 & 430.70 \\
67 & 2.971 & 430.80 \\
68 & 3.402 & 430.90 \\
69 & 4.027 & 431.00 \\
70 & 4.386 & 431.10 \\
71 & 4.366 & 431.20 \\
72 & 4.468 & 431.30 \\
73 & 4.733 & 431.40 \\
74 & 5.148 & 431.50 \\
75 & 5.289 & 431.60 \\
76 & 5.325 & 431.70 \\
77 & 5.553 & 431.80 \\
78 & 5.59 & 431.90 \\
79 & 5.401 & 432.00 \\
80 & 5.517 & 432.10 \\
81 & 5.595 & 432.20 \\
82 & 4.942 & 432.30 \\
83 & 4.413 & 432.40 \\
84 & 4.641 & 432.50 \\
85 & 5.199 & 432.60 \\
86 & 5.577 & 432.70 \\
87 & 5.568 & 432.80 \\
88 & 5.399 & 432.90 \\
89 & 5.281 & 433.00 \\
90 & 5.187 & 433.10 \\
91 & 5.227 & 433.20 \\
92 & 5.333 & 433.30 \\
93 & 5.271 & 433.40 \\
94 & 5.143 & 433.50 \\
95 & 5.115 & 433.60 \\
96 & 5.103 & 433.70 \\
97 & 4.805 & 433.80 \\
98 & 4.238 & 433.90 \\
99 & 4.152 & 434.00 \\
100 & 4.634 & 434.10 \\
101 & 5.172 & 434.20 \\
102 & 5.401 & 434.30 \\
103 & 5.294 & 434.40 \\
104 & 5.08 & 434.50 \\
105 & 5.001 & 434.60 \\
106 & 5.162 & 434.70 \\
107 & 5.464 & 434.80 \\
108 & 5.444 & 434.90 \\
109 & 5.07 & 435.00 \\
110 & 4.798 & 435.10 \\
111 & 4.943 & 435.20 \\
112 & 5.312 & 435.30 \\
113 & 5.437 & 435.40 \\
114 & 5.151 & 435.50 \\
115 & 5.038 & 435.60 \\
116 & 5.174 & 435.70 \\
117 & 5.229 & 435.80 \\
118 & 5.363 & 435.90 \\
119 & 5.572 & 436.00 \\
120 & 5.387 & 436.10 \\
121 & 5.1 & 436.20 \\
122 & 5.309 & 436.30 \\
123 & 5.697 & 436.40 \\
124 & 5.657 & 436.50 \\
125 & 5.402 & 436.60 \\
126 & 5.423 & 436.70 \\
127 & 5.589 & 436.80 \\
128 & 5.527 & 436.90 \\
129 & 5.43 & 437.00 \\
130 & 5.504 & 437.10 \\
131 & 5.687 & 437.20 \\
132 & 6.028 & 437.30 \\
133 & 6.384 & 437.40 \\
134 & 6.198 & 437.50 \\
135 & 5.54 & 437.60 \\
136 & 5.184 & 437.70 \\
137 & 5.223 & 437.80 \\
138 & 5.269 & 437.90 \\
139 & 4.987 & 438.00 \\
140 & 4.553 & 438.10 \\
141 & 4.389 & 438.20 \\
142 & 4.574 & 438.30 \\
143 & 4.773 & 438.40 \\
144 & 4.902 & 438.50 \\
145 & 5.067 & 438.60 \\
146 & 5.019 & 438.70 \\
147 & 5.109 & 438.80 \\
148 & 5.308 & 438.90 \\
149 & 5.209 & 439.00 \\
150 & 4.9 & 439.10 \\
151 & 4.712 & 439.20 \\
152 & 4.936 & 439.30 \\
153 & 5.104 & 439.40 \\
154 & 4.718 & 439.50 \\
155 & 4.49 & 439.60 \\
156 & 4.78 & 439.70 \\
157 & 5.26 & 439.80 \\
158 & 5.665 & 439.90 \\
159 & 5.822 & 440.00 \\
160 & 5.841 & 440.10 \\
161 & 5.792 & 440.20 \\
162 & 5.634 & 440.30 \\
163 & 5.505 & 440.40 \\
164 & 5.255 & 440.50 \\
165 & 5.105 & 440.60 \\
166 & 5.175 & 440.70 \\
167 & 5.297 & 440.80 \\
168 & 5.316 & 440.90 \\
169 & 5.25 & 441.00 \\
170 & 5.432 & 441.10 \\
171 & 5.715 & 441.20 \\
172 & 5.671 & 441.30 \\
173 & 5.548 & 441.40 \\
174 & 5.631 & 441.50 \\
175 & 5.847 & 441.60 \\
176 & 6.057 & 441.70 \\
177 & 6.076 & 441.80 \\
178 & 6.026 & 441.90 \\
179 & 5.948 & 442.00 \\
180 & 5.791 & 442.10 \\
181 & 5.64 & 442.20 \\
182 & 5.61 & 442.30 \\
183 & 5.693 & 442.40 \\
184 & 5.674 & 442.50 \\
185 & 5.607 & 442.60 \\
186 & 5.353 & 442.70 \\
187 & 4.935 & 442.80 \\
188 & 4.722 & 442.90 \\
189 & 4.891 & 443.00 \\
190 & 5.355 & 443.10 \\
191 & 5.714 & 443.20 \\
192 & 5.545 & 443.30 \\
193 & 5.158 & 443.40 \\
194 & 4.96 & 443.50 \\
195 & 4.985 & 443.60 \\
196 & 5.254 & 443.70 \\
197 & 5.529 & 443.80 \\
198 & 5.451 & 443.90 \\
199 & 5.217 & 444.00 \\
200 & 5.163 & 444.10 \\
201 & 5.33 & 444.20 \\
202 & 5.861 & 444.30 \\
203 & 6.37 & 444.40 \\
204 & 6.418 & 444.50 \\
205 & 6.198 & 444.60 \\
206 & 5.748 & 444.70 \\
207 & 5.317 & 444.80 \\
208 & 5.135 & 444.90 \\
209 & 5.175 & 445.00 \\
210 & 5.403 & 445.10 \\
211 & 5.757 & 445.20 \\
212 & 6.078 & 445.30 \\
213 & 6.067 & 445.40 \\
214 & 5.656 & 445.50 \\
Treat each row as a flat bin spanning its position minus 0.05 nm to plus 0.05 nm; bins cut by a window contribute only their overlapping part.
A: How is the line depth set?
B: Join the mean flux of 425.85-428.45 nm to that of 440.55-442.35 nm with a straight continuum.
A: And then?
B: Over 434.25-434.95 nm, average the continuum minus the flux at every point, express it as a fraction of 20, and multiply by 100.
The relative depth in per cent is -1.3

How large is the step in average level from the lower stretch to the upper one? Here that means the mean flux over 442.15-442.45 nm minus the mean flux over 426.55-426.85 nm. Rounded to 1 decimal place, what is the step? 1.2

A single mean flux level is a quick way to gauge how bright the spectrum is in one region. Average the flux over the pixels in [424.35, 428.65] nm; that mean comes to 4.5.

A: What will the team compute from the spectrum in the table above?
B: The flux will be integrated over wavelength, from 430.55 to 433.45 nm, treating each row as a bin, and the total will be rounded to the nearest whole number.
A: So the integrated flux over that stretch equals 14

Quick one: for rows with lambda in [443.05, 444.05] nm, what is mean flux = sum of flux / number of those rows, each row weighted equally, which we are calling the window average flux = 5.3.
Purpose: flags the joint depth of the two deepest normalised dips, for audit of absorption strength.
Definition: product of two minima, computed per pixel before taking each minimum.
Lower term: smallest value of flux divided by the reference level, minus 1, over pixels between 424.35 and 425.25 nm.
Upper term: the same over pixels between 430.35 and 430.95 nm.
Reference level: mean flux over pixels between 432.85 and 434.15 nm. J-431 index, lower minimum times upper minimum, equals 0.11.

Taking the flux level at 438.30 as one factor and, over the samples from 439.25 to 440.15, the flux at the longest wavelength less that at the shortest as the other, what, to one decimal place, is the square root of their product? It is 2.0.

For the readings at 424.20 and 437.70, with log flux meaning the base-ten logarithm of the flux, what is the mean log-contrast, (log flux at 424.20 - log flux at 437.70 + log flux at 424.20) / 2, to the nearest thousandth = 0.326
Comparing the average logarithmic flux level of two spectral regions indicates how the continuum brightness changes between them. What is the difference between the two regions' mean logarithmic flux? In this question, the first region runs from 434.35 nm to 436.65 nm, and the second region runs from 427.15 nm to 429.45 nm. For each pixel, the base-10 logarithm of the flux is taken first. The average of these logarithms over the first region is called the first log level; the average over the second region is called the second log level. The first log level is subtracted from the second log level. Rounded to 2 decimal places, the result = -0.10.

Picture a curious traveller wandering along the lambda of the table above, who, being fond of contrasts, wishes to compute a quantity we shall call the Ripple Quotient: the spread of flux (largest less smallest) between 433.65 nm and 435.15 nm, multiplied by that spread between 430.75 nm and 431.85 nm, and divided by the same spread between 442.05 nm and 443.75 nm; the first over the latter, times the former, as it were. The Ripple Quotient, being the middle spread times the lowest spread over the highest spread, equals 3.2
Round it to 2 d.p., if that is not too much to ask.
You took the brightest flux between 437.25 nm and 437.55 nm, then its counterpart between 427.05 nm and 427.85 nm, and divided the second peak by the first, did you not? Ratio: 0.73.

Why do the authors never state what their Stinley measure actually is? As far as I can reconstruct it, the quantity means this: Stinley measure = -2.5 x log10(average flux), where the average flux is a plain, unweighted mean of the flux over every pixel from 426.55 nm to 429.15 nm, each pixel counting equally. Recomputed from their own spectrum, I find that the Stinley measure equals -1.59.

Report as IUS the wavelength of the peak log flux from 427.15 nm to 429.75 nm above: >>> 428.60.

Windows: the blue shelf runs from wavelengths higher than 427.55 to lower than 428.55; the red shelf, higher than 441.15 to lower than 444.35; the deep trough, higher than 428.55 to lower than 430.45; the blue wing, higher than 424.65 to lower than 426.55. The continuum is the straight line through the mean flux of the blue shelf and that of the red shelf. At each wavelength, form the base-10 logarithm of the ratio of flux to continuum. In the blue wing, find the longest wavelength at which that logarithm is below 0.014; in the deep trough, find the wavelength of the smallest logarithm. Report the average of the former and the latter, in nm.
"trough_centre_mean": 428.40 nm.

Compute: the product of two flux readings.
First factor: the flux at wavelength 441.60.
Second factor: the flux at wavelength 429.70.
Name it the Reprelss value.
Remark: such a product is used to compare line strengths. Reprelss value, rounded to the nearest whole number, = 27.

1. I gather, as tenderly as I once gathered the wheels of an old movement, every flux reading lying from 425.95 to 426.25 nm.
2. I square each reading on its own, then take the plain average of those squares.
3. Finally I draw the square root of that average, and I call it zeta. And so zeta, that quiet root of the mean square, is 4.62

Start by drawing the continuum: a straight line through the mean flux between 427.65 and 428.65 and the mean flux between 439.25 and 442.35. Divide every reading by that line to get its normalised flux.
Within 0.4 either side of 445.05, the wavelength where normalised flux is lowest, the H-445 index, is 444.90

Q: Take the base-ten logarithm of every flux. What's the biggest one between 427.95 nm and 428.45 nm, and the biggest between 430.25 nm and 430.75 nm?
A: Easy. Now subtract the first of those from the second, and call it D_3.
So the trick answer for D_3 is -0.15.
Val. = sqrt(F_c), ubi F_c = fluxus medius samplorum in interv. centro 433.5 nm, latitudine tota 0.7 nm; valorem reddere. 2.27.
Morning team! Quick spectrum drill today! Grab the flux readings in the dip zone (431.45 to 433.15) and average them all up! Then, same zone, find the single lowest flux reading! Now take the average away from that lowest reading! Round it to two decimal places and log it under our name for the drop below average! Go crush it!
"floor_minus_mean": -0.86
